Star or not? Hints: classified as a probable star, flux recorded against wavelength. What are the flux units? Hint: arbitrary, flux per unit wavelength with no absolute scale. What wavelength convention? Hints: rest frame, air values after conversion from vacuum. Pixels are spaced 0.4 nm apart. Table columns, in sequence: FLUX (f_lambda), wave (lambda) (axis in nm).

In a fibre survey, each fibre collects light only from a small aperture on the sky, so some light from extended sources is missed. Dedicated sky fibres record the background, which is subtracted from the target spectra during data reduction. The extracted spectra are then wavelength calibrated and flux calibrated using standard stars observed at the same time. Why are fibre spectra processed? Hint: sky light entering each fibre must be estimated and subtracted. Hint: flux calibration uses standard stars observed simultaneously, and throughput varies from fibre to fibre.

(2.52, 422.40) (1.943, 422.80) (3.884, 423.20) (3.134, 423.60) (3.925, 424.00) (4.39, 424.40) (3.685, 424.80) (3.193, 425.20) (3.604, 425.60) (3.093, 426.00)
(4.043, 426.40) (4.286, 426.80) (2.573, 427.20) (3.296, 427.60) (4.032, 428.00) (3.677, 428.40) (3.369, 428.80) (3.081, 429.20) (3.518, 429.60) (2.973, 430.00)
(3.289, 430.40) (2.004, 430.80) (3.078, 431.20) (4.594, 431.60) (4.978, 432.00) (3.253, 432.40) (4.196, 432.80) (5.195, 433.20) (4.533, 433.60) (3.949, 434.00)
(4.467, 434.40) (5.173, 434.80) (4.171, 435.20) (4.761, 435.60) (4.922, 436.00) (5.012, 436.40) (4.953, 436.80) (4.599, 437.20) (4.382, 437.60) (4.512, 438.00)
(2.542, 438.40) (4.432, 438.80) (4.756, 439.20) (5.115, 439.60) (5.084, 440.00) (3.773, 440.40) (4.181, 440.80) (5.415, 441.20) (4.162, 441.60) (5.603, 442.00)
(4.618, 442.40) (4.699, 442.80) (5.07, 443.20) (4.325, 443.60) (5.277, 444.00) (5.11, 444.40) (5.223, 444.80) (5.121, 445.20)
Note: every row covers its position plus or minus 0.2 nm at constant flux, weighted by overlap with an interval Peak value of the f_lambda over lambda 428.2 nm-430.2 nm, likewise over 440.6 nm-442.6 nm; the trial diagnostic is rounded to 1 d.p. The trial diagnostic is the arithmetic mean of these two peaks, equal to 4.6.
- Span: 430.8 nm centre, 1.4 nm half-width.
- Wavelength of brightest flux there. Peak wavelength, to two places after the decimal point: 432.00 nm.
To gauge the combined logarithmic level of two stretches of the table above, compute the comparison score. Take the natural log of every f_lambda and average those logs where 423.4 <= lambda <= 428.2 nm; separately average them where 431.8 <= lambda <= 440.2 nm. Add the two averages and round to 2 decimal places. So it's 2.77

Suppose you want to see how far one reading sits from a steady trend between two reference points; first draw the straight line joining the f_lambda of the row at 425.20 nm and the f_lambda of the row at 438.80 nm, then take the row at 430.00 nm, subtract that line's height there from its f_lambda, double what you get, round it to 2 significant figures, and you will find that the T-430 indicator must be -1.3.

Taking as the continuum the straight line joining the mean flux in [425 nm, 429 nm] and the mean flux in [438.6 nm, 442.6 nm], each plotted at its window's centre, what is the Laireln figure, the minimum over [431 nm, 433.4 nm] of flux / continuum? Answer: 0.79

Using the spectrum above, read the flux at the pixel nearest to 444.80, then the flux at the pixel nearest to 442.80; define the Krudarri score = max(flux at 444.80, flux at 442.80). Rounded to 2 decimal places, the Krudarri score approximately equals 5.22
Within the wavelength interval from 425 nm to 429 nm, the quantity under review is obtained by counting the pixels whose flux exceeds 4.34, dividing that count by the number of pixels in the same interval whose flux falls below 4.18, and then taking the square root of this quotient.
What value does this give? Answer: 0.0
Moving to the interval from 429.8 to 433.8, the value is 0.9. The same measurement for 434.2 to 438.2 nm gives 3.0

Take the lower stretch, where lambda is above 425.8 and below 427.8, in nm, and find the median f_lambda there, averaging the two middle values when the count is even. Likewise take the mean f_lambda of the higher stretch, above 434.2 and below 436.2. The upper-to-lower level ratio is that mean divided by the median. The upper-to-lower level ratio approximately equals 1.4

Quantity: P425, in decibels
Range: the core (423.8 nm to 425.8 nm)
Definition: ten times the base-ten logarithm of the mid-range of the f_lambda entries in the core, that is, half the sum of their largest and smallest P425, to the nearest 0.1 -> 5.8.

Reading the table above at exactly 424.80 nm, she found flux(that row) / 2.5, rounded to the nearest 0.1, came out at 1.5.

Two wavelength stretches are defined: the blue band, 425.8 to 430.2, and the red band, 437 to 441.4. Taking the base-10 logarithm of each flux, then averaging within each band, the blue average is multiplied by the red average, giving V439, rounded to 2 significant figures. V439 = 0.34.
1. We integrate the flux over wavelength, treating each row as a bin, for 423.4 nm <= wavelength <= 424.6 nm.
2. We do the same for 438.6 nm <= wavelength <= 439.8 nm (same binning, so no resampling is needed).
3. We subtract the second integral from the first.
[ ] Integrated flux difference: -1.14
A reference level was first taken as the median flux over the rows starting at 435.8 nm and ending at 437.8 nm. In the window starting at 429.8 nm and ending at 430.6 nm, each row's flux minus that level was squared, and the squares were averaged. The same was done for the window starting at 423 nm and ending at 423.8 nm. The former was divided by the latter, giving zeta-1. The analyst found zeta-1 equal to 1.5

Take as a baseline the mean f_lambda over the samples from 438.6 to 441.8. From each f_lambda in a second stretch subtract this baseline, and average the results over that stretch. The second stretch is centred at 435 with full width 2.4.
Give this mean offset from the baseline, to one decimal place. 0.0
